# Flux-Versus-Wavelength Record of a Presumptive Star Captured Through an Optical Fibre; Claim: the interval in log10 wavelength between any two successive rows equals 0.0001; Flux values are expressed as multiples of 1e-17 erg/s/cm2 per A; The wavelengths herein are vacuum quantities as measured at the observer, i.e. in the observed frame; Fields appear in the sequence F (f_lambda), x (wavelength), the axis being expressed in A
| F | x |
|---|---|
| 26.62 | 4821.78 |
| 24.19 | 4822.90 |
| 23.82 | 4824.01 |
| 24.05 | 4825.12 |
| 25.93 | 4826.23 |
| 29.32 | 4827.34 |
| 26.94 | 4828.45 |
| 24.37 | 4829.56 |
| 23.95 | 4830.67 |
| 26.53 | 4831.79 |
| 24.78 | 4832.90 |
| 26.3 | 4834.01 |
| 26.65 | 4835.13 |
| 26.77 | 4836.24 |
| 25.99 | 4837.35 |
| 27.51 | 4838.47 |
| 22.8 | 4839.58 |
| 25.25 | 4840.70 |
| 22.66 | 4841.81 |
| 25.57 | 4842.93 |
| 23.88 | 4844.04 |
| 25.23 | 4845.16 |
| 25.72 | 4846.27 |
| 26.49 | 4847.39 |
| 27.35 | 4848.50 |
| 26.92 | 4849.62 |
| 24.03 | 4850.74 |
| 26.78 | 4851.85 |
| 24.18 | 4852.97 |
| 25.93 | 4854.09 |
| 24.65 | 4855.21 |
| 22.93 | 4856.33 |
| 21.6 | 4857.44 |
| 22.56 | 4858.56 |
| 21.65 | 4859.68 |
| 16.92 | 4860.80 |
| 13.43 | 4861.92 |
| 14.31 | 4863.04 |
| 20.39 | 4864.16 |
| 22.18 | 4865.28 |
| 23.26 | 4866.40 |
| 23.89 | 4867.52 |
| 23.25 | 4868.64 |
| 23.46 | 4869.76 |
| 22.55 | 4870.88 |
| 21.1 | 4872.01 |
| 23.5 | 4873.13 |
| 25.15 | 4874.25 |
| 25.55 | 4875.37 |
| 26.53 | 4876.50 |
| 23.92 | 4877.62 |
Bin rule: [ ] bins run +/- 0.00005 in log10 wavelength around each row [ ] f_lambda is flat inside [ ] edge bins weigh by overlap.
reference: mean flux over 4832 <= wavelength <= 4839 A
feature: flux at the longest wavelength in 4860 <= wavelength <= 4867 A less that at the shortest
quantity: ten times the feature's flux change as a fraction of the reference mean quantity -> 2.4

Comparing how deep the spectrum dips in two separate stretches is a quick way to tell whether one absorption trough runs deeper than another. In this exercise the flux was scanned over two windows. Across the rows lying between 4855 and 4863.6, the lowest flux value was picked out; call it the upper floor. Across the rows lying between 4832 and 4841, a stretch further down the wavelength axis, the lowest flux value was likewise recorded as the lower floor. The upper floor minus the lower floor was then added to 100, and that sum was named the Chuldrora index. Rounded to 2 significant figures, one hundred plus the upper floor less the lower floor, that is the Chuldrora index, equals 91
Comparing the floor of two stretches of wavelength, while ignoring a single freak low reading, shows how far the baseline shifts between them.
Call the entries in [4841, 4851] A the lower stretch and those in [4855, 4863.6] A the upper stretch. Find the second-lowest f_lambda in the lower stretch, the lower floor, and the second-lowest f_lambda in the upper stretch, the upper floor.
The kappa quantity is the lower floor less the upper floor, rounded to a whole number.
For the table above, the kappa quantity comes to 10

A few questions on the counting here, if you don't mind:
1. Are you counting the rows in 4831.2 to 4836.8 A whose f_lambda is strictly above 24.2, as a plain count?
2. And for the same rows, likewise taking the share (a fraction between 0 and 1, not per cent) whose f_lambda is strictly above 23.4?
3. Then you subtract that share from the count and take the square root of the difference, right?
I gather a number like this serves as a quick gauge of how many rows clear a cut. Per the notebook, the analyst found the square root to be 2.0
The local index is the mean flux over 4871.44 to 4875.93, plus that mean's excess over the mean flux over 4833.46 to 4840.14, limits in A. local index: 21.6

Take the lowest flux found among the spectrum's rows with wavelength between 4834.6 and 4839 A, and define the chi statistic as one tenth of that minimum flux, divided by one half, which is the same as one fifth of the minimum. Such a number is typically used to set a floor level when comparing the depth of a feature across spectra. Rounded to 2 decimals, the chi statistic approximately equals 5.20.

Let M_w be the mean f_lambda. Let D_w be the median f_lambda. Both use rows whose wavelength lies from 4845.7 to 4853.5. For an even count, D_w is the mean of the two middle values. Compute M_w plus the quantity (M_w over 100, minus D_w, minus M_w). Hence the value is -26.2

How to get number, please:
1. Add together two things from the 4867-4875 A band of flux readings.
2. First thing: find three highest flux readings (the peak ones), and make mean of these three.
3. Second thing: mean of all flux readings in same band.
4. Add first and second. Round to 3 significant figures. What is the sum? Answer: 47.5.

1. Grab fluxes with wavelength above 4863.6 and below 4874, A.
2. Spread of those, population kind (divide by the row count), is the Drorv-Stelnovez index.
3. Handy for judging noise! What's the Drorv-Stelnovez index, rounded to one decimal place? 1.1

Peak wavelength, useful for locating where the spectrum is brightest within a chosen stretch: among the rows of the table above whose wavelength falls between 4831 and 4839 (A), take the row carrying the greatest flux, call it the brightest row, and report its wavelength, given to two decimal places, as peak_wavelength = 4838.47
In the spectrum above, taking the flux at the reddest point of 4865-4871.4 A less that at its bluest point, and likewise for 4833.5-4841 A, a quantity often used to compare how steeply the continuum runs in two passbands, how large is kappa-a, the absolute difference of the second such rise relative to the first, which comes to 1.4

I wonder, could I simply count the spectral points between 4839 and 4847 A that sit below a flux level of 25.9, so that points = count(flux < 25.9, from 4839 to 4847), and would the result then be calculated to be 7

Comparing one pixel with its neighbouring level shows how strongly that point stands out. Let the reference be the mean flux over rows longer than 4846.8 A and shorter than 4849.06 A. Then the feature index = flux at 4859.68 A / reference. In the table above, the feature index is 0.80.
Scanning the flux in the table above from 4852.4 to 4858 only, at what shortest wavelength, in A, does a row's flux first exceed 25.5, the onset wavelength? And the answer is 4854.09 A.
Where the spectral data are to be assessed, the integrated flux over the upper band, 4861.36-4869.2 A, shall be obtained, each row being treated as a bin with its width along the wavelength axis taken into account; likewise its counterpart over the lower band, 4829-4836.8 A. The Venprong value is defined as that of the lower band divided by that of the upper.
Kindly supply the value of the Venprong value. 1.27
